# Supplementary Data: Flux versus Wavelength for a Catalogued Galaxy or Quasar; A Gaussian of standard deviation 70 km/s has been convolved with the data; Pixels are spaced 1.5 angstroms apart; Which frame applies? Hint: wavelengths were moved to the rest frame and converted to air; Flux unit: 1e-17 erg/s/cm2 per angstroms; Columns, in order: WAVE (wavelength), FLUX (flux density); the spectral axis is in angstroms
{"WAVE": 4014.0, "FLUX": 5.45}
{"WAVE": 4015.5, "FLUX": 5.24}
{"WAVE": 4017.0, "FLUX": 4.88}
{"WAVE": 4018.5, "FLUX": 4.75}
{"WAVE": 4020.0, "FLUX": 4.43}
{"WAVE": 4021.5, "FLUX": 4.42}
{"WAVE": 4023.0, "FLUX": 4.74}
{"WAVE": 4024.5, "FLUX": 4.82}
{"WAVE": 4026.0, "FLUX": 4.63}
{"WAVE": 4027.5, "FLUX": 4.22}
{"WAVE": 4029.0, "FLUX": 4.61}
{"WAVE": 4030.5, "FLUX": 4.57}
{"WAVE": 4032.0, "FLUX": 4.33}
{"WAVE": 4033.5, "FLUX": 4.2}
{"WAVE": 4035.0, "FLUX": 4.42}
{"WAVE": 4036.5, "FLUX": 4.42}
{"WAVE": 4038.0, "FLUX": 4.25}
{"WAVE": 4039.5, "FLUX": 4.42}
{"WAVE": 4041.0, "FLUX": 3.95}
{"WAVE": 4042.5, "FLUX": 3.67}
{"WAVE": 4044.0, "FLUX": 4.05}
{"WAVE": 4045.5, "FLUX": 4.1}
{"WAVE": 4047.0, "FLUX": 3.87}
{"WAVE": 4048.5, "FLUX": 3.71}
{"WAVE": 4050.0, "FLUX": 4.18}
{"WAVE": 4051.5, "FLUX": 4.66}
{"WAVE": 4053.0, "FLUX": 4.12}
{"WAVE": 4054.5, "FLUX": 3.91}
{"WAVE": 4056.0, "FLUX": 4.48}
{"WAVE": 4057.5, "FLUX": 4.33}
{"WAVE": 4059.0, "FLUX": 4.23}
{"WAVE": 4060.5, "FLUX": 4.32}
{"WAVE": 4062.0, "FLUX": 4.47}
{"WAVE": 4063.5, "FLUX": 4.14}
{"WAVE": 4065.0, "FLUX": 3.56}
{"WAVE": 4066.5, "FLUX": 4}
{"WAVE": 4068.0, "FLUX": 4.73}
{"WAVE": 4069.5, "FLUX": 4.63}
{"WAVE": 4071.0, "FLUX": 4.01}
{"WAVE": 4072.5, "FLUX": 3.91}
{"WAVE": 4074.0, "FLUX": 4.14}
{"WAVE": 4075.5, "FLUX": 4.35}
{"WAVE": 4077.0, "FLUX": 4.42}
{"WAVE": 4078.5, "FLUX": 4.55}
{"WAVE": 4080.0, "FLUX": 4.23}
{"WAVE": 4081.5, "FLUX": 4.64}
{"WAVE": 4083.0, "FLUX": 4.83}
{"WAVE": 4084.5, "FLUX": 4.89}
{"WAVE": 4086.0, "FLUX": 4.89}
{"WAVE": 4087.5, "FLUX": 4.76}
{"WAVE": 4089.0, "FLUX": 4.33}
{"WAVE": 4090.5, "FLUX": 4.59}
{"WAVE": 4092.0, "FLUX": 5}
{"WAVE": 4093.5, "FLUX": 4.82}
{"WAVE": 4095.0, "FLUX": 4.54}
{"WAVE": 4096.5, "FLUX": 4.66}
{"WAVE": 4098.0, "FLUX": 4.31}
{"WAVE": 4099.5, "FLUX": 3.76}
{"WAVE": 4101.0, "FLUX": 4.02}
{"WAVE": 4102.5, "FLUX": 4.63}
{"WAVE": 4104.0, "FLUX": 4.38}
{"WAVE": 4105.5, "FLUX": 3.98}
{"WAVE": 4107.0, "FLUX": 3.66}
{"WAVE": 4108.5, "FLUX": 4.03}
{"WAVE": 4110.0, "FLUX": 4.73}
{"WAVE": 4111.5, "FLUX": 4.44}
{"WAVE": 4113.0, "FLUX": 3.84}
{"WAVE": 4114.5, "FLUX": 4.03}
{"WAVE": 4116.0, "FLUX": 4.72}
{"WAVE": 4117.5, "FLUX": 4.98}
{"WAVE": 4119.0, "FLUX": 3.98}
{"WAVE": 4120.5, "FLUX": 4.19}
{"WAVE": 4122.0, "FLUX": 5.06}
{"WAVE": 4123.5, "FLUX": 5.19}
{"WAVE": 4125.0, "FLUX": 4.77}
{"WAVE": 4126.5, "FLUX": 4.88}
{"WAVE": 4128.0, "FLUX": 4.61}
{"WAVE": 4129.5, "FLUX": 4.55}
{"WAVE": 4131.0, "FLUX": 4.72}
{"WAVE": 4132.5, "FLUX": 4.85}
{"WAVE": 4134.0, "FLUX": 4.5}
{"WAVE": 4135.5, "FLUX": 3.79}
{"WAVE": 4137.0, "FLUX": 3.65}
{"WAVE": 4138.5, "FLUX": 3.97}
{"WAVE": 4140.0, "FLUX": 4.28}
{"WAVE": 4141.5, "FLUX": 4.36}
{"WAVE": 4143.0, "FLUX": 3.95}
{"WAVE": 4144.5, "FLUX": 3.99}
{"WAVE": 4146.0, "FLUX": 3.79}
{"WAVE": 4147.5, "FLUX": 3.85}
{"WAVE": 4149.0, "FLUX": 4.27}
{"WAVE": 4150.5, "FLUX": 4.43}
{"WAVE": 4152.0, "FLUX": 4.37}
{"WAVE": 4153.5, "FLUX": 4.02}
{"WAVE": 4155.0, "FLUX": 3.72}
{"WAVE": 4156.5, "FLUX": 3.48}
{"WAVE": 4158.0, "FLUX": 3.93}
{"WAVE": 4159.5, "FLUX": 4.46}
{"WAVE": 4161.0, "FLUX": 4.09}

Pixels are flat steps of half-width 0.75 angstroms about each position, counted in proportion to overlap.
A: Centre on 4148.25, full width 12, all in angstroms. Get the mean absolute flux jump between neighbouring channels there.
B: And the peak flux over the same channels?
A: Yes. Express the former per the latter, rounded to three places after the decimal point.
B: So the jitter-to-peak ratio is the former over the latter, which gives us 0.042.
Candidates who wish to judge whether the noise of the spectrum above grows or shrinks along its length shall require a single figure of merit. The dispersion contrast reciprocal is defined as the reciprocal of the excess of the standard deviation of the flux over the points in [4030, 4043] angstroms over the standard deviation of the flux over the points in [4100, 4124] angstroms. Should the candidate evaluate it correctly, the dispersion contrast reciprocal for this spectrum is -5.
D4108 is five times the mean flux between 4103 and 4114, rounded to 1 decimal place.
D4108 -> 20.8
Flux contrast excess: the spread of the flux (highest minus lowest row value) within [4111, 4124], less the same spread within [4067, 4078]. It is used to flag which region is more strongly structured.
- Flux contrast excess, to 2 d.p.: 0.53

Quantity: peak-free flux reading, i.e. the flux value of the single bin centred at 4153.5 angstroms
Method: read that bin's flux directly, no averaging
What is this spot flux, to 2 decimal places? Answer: 4.02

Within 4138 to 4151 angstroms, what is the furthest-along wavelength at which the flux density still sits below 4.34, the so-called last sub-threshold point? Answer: 4149.0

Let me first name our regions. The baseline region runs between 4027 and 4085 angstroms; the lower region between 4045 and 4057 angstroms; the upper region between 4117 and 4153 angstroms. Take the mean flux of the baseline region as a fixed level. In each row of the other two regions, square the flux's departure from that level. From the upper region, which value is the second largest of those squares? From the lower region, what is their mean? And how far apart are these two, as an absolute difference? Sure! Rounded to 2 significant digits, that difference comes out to 0.52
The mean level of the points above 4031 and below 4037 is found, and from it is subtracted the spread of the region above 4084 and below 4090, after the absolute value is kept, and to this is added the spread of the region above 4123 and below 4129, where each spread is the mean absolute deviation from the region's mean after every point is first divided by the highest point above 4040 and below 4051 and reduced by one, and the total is 4.34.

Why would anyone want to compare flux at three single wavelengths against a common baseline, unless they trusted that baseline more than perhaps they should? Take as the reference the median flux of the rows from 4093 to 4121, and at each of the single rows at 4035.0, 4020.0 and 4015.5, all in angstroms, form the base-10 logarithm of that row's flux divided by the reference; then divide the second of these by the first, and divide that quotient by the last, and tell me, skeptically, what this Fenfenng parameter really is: 13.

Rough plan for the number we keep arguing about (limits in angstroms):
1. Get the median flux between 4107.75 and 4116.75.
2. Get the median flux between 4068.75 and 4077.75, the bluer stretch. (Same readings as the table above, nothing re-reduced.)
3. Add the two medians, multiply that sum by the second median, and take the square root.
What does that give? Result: 6.00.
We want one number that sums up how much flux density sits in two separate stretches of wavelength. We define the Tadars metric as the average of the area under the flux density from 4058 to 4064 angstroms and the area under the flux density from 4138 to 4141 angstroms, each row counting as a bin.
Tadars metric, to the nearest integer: 19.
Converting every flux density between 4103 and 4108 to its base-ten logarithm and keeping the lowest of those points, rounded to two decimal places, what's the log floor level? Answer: 0.56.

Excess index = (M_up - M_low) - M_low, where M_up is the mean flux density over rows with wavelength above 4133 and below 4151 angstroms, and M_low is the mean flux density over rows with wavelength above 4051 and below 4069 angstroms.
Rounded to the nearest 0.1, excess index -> -4.4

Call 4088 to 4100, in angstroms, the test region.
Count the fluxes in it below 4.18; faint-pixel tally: 1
